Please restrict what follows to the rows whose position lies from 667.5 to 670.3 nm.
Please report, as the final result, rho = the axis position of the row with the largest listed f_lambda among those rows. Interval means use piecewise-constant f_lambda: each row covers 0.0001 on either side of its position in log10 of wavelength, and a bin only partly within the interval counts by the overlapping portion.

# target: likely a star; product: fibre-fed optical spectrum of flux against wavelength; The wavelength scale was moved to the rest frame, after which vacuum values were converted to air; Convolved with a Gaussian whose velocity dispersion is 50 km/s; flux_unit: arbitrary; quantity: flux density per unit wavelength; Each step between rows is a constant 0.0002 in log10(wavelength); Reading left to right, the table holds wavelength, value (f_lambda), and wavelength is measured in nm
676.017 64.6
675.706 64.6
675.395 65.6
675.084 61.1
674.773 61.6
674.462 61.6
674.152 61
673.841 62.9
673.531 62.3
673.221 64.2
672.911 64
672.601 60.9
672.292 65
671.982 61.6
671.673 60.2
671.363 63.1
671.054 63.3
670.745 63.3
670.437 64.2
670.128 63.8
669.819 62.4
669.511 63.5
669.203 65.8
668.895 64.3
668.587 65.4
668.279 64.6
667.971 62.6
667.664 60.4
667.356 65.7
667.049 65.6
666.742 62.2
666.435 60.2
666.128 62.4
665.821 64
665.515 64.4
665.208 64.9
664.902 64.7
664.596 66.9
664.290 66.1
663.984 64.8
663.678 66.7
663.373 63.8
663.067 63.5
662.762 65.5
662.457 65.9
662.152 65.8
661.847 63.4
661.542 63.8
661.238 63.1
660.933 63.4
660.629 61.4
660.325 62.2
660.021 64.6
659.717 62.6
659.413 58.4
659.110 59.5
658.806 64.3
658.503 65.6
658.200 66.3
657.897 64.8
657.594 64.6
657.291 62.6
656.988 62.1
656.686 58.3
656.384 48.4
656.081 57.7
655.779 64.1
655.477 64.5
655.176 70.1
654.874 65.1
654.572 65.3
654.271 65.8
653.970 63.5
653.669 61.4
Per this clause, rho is 669.203 nm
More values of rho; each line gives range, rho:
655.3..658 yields 657.897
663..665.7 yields 664.596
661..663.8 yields 663.678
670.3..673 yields 672.292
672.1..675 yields 672.292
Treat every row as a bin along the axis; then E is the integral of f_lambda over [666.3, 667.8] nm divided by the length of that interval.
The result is 62.9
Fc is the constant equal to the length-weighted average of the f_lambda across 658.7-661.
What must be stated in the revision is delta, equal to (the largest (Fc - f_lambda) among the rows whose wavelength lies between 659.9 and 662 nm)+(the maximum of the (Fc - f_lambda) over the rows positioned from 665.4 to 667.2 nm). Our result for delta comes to 2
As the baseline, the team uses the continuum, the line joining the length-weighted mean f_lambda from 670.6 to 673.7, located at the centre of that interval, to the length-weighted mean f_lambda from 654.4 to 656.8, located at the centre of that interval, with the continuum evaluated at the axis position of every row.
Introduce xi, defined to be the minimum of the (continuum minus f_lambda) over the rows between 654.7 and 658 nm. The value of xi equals -8.4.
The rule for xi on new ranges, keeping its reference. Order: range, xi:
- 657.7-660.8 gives -4.4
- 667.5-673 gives -3.2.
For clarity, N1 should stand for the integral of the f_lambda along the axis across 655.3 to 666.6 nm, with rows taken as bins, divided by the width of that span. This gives 63.1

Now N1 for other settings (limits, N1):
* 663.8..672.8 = 63.7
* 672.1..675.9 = 62.9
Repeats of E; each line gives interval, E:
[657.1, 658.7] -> 64.7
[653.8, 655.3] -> 65.8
